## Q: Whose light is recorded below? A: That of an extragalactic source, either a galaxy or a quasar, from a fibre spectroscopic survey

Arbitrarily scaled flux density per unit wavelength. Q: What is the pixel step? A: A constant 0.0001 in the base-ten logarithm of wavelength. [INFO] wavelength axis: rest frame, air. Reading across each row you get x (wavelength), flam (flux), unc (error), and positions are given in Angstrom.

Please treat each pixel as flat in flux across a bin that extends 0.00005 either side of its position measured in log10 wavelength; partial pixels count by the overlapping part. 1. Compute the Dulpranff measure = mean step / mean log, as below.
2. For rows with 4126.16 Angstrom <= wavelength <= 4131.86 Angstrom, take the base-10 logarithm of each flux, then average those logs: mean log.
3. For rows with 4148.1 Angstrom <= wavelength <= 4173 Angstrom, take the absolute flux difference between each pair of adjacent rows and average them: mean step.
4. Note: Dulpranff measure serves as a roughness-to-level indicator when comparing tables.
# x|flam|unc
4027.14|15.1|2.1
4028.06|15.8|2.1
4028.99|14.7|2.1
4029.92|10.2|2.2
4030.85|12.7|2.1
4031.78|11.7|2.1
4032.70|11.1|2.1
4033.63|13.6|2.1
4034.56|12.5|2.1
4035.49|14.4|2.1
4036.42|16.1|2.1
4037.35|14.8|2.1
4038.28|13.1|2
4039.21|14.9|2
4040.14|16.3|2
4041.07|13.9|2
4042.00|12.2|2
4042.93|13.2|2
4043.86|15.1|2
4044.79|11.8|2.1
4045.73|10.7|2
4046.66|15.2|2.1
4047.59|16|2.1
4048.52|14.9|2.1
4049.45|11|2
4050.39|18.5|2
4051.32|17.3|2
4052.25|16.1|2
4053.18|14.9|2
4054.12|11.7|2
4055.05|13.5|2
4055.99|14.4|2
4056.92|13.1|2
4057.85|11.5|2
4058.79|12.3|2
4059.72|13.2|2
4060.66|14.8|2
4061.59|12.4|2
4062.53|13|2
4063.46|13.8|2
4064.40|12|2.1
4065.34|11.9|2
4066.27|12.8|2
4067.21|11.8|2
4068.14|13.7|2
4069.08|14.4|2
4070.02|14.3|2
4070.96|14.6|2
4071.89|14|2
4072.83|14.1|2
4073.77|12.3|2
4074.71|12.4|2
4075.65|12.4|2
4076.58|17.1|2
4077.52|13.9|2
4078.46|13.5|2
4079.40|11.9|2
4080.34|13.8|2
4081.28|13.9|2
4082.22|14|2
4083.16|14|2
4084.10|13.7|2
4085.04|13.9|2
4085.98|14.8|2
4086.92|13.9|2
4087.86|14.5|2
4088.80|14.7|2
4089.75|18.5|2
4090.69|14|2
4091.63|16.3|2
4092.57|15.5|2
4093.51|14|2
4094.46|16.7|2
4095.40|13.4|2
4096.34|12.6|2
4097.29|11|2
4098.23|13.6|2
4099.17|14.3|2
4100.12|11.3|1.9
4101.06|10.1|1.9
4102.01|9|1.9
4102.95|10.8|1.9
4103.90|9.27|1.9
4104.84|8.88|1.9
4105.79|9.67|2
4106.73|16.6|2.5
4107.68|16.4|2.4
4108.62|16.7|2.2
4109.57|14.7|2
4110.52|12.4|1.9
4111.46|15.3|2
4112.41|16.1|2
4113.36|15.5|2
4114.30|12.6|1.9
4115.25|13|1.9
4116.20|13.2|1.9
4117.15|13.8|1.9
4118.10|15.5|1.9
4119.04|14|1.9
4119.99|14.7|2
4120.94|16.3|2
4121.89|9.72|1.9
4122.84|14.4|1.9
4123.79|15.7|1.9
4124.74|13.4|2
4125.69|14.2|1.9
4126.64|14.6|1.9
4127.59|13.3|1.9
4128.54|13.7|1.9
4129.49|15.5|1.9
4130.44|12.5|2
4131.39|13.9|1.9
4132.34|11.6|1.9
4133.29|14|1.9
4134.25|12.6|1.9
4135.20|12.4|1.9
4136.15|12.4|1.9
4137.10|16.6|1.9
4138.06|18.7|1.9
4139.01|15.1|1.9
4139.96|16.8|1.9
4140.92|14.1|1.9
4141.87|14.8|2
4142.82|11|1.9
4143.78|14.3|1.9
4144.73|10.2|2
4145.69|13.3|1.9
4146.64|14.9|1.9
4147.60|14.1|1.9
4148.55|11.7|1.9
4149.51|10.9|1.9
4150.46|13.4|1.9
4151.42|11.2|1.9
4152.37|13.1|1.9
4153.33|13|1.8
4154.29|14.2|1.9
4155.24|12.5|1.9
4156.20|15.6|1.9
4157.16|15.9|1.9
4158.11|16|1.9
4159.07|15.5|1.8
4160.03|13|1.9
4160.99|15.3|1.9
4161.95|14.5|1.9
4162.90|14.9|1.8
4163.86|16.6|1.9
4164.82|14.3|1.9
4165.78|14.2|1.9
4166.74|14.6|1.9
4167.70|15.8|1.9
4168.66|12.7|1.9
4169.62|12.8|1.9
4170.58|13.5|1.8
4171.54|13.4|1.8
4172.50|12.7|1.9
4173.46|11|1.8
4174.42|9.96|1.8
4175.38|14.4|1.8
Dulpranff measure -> 1.08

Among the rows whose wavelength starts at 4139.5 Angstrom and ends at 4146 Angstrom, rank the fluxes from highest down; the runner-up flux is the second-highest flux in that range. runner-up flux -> 14.8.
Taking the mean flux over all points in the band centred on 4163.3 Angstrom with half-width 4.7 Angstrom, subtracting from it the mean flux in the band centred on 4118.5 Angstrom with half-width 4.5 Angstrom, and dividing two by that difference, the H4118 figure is 2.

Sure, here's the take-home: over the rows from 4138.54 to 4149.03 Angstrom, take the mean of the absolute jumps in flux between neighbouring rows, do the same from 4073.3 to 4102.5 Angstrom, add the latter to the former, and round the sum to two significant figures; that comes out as 3.9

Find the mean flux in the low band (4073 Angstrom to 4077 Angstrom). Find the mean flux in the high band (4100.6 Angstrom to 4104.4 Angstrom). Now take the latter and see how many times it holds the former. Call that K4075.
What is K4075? 0.72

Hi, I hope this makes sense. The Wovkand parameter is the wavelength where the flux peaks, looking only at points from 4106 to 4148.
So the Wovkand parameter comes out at 4138.06 Angstrom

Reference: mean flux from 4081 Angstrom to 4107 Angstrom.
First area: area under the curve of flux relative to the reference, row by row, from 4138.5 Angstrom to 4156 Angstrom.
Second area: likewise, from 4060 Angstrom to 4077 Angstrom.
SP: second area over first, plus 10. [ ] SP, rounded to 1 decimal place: 11.0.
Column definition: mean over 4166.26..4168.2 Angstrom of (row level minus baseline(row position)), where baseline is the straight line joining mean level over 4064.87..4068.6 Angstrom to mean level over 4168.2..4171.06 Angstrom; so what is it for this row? 2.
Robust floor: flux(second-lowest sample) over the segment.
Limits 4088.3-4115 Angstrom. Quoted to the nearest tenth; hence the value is 9.0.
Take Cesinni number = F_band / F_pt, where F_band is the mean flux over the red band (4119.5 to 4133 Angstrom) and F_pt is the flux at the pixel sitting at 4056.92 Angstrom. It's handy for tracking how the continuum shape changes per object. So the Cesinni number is 1.06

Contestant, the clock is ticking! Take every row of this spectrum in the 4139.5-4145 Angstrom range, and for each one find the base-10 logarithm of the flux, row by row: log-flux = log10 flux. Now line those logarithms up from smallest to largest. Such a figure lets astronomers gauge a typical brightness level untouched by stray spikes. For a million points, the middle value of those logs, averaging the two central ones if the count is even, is 1.15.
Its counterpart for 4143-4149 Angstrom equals 1.14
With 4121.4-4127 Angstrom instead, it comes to 1.16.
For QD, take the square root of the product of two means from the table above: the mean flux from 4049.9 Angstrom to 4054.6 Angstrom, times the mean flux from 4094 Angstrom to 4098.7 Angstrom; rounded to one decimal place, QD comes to 14.5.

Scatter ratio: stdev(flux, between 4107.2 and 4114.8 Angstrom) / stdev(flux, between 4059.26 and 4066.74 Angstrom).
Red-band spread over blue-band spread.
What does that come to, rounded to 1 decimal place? 1.7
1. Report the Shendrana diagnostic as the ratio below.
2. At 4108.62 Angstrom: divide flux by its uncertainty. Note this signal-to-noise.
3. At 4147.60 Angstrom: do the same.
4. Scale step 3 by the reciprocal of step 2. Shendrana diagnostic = 1.0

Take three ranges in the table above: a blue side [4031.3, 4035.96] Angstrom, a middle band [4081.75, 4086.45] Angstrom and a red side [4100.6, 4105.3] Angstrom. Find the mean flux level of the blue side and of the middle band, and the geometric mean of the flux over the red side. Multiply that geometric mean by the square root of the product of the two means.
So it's 128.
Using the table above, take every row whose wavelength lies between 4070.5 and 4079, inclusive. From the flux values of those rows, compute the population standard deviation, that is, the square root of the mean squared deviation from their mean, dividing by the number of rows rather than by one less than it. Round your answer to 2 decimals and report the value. 1.41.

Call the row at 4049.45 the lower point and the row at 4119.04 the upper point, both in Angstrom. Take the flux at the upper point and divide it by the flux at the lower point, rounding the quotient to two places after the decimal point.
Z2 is 1.27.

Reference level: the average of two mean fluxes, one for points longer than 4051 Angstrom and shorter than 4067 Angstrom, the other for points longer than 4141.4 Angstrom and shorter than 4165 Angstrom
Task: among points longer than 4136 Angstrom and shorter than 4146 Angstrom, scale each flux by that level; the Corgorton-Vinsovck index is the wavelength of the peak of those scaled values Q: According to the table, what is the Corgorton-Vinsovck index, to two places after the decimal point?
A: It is 4138.06 Angstrom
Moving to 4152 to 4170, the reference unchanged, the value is 4163.86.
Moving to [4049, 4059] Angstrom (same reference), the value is 4050.39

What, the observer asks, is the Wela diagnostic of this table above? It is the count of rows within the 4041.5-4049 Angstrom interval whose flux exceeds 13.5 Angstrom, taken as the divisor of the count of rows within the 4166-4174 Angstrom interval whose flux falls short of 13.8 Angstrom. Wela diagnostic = 1.50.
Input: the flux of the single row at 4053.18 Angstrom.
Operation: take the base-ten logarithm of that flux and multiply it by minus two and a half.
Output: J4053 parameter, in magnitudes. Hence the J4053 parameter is -2.93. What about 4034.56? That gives -2.74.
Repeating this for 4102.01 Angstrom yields -2.39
